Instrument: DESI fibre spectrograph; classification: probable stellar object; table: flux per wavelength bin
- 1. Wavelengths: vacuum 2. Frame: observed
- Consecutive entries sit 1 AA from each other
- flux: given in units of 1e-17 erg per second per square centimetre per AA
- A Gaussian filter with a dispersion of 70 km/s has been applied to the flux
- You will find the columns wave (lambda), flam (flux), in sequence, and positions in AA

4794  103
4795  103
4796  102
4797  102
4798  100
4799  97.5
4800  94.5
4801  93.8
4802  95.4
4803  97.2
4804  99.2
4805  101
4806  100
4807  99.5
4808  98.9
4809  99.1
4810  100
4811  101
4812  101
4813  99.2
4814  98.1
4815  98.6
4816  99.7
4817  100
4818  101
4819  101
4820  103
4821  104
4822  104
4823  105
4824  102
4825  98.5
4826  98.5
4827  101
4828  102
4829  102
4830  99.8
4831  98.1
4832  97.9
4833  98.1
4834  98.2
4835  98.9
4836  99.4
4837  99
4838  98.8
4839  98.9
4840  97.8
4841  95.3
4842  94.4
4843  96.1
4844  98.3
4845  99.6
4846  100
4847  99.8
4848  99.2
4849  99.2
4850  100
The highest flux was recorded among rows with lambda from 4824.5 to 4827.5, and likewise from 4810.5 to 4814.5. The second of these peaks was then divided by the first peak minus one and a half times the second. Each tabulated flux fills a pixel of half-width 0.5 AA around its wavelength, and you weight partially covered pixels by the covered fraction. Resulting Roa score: -2.00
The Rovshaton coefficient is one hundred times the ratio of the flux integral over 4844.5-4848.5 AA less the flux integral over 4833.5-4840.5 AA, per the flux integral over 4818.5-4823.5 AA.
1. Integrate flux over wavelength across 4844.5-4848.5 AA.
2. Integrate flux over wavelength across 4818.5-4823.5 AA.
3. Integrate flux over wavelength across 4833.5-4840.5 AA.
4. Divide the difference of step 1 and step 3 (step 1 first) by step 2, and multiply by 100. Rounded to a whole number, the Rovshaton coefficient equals -57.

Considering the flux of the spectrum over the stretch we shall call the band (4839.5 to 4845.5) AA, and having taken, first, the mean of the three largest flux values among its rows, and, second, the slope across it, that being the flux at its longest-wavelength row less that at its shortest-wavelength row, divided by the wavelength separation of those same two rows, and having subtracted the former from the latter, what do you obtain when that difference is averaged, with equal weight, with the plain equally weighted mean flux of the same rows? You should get -0.6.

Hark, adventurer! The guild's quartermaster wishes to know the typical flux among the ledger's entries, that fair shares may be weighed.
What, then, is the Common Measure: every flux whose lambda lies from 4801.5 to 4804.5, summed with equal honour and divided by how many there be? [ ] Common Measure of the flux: 97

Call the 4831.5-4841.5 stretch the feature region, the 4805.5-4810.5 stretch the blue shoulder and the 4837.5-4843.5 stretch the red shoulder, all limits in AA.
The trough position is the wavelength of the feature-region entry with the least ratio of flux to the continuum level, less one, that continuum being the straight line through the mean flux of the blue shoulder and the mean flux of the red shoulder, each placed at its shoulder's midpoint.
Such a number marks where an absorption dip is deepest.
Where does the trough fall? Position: 4841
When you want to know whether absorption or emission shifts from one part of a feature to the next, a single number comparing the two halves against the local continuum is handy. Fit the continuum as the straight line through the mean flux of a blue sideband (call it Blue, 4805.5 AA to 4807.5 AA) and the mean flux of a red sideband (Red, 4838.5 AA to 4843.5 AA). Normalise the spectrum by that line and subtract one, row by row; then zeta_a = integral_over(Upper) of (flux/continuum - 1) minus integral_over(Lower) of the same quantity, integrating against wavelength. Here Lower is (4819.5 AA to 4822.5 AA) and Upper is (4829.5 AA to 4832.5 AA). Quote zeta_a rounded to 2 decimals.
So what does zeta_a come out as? -0.13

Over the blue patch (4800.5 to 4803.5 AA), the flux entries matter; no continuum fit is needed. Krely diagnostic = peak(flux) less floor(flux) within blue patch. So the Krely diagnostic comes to 3.4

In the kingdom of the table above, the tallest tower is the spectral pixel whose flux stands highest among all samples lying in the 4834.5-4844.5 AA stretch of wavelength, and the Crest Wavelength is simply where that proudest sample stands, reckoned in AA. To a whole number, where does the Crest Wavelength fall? 4836 AA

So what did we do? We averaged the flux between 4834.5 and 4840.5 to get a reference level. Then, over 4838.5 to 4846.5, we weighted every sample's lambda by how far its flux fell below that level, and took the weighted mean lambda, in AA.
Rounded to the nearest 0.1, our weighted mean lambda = 4841.1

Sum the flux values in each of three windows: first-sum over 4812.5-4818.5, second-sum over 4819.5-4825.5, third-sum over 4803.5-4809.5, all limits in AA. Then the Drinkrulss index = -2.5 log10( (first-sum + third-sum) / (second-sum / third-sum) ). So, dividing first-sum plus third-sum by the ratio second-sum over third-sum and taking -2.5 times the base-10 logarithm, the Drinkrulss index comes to -7.66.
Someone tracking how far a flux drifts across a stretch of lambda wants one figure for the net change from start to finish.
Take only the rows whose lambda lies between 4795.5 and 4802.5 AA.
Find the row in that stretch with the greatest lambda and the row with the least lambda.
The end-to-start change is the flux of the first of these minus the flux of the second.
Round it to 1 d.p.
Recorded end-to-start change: -6.6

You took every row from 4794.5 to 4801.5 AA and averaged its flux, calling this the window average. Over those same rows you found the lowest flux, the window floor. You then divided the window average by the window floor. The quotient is 1.06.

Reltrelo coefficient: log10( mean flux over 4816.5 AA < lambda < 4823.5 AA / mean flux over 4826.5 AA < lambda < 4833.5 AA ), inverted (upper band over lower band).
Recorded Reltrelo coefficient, -0.012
